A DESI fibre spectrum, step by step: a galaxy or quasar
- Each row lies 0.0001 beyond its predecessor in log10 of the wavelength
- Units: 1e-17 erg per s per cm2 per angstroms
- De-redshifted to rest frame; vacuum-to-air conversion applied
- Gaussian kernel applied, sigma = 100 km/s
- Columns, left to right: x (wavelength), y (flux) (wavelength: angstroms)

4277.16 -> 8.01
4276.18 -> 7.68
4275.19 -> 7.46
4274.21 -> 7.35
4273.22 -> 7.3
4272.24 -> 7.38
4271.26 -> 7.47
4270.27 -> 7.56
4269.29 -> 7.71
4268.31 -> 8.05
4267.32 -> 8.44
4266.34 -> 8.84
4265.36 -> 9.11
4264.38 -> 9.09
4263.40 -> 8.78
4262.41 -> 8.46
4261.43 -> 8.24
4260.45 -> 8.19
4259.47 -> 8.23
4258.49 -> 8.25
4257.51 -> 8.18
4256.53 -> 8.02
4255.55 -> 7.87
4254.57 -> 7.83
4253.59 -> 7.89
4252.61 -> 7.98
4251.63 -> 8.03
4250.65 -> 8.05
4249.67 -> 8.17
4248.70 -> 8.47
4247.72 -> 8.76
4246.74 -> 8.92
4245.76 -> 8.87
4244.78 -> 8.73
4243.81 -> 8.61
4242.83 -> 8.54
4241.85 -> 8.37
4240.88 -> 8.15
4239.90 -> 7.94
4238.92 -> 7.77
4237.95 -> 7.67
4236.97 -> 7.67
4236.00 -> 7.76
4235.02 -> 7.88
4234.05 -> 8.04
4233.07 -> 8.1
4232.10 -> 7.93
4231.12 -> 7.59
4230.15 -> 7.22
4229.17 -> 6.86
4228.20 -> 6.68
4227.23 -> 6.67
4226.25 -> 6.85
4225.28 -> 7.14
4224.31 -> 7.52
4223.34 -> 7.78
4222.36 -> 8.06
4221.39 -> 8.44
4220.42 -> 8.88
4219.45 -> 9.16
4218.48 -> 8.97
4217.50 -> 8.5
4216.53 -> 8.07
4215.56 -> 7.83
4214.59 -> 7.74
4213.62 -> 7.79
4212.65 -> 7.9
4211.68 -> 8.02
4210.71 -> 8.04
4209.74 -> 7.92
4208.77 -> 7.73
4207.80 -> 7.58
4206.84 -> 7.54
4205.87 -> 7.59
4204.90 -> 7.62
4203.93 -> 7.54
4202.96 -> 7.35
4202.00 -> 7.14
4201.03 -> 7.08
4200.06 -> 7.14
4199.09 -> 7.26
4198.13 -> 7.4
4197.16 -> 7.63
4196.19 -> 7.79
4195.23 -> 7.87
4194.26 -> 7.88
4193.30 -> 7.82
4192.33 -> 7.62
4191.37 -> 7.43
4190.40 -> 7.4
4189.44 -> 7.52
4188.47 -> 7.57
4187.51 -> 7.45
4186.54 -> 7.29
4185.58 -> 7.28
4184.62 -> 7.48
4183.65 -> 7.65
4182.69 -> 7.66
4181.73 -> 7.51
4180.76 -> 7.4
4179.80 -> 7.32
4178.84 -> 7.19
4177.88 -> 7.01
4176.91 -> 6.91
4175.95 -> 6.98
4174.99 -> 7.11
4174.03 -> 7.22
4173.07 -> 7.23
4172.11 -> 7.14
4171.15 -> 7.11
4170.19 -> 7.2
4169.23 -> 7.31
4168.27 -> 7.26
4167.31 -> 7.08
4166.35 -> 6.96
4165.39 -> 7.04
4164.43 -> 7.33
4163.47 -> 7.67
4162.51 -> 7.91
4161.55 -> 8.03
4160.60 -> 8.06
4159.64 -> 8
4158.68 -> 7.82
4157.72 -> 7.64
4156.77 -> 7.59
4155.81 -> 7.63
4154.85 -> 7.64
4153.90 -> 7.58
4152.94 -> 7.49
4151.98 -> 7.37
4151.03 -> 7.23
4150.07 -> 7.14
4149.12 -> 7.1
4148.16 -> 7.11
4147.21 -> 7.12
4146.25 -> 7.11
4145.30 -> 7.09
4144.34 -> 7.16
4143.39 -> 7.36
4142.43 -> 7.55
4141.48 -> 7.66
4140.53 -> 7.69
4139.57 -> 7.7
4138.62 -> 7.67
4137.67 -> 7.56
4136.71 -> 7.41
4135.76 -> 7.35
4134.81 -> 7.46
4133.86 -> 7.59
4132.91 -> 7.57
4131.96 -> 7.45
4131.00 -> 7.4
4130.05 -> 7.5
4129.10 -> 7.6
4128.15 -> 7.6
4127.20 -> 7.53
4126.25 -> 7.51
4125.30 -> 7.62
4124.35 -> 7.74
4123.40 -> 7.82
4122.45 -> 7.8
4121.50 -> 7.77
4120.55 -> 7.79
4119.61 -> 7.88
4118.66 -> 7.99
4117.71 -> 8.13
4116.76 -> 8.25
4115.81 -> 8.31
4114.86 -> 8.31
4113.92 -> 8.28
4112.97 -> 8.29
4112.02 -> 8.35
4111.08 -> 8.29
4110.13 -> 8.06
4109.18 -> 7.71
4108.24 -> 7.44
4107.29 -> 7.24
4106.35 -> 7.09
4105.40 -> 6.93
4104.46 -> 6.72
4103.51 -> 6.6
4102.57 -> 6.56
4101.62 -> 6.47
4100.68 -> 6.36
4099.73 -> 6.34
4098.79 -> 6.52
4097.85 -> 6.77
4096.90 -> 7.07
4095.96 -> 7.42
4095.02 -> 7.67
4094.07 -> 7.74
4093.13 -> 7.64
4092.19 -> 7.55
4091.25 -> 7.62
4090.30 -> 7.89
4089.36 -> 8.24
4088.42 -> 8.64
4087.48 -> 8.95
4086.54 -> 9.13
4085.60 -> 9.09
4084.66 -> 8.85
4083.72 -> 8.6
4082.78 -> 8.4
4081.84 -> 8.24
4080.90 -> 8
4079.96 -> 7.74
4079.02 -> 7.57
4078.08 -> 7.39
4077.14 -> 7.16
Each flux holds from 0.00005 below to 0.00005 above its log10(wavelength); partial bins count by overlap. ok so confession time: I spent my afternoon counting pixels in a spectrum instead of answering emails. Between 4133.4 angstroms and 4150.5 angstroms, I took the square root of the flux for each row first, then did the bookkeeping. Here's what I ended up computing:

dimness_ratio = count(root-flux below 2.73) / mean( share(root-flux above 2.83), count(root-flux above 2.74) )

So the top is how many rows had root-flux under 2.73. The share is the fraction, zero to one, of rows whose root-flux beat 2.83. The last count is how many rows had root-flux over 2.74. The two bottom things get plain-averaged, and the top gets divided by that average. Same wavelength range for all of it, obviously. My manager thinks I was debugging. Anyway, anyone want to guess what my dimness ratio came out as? 2.9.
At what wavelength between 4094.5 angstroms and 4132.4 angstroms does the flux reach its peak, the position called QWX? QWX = 4112.02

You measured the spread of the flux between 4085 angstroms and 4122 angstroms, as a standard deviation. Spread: 0.8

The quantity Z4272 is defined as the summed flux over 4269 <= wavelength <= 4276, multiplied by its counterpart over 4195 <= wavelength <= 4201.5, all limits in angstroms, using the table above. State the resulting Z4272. 2725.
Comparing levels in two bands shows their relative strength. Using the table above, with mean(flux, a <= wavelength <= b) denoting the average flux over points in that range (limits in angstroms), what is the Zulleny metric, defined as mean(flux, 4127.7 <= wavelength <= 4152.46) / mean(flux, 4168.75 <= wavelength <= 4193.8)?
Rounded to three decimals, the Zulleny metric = 1.009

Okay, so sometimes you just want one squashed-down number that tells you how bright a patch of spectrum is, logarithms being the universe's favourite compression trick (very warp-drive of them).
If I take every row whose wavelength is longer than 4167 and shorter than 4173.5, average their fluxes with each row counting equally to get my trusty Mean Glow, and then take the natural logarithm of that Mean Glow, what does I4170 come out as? 1.97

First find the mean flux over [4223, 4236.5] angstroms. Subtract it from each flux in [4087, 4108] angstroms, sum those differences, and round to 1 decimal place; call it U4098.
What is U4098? -3.4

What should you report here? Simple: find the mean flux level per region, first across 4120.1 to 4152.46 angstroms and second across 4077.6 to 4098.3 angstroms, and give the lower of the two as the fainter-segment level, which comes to 7.47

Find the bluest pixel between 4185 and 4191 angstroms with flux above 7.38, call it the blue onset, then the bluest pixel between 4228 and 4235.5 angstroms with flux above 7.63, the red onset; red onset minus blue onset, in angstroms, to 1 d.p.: 44.6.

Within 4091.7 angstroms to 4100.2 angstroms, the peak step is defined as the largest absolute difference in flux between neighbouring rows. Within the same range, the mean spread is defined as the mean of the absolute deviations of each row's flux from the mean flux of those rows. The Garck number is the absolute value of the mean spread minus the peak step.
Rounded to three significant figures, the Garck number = 0.109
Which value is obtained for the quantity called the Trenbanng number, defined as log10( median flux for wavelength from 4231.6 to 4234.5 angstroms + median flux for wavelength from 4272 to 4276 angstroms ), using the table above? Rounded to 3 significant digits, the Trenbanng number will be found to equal 1.19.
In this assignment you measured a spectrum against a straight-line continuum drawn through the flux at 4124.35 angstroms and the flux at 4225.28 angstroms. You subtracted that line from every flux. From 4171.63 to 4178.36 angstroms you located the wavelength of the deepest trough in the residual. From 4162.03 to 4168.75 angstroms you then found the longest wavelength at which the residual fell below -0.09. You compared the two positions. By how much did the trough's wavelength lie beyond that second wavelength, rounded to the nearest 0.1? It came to 8.6 angstroms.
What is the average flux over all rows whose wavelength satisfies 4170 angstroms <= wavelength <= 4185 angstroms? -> 7.26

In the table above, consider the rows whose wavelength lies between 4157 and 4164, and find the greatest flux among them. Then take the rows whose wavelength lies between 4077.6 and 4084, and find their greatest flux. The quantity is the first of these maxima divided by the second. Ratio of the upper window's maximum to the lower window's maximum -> 0.94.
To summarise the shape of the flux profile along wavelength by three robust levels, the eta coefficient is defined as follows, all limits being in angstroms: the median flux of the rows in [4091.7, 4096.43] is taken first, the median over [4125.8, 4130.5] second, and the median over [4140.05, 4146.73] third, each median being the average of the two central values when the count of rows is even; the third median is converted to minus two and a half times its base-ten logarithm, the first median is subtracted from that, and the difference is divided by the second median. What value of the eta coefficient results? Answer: -1.30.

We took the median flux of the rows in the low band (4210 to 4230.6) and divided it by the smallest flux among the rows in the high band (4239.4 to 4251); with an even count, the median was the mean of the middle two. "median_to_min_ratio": 0.99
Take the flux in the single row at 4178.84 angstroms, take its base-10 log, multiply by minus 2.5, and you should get -2.14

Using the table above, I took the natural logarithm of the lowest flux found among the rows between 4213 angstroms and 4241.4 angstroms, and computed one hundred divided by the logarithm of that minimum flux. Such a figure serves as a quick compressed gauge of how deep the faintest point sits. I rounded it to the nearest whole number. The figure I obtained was 53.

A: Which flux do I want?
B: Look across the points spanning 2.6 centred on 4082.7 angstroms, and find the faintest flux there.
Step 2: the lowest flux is 8.24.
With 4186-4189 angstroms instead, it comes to 7.29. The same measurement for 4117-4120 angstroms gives 7.88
